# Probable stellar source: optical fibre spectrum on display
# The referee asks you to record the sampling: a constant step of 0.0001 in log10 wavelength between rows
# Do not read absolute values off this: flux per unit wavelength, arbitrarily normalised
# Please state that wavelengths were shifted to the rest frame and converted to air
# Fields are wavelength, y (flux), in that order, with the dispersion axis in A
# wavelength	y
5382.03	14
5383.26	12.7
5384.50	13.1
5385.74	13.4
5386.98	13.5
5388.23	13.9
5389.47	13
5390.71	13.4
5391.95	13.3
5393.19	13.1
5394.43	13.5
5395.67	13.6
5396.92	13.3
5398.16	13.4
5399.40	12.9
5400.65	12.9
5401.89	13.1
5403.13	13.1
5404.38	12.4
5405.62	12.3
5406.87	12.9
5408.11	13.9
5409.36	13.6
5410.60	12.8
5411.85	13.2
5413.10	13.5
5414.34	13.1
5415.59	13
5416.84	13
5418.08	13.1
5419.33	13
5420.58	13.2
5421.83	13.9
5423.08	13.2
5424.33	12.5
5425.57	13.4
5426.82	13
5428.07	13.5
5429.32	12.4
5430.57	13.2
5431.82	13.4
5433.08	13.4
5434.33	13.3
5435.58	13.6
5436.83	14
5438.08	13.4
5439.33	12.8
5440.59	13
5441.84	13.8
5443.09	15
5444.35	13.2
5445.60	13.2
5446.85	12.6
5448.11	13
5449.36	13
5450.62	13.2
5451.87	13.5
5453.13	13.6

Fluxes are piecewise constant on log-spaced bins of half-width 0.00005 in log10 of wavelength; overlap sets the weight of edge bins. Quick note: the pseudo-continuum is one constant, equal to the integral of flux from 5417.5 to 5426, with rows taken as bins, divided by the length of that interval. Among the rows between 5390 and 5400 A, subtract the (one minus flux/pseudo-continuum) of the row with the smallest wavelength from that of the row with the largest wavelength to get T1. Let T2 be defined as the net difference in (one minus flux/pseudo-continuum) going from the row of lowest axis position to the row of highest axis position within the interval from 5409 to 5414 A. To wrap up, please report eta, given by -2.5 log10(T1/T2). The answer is -1.75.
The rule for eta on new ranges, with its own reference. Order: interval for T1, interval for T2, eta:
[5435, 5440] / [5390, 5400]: -0.51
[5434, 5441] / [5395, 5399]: -0.44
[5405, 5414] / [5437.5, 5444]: 0.31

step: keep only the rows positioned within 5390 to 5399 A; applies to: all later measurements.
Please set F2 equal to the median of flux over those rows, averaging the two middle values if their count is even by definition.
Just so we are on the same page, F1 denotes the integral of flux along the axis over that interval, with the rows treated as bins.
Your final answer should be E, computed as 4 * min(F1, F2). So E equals 53.6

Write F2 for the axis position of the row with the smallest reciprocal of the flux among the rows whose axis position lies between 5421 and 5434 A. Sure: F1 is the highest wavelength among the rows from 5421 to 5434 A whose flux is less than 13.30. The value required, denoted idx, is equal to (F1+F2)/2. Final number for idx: 5426.2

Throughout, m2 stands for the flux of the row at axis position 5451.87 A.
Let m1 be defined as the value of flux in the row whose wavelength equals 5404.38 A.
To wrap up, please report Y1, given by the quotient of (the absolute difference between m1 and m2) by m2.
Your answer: 0.081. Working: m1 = 12.4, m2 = 13.5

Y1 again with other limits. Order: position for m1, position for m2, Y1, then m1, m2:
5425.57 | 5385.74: 0.000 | 13.4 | 13.4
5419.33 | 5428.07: 0.037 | 13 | 13.5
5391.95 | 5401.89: 0.015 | 13.3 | 13.1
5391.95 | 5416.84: 0.023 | 13.3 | 13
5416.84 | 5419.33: 0.000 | 13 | 13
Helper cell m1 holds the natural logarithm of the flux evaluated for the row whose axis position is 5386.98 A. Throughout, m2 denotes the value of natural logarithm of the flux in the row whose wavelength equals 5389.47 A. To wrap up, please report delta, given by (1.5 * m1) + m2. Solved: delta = 6.47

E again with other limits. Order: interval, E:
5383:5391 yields 53.6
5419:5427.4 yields 52.8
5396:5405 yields 52.4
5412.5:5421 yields 52.4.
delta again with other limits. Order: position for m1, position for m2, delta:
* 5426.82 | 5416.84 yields 6.41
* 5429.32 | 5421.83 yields 6.41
